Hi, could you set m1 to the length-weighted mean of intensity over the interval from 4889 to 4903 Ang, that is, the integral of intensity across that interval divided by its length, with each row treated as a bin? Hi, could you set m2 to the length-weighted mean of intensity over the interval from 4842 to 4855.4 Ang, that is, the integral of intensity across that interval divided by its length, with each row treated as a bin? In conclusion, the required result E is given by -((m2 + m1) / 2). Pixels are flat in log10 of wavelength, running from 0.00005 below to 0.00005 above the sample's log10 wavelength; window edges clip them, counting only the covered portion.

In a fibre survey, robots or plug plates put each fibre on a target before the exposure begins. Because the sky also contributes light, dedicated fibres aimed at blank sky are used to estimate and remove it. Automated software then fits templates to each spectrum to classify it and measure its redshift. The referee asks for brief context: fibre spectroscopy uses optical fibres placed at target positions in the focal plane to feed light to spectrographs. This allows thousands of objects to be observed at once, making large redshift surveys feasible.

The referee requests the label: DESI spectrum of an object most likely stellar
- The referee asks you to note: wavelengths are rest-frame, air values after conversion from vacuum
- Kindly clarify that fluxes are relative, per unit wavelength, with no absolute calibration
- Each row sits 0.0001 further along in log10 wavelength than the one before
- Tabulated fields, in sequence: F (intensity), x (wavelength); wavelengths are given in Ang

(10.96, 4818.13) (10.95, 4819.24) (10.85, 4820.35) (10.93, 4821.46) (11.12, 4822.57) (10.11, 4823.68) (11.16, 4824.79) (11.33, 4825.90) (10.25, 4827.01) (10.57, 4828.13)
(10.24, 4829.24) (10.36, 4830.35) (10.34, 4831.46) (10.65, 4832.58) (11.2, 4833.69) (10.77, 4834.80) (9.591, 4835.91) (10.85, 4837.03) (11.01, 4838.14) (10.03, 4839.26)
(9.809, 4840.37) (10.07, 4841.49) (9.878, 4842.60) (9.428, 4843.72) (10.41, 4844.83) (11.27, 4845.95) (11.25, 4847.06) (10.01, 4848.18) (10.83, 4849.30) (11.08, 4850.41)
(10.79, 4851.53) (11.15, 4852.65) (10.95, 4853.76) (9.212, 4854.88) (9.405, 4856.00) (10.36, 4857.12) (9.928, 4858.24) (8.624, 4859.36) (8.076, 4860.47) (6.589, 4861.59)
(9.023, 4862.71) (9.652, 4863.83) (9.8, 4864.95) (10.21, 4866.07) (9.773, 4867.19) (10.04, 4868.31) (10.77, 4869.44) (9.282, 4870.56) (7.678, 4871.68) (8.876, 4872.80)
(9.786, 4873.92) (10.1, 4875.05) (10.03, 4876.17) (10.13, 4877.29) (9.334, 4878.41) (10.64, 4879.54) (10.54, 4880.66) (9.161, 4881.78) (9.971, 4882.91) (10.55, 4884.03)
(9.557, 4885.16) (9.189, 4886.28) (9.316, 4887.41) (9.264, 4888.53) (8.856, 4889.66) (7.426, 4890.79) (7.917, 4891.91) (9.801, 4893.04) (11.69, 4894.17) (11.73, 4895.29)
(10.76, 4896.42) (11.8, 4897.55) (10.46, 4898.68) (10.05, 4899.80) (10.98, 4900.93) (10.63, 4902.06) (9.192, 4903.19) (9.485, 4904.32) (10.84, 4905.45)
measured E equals -10.3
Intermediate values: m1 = 10.1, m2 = 10.5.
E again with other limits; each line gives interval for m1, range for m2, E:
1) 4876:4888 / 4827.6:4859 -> -10.1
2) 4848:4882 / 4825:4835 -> -10.2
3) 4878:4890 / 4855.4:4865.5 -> -9.4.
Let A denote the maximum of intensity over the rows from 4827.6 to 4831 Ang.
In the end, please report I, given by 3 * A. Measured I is 32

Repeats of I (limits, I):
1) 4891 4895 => 35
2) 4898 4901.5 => 33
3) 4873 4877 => 30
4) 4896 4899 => 35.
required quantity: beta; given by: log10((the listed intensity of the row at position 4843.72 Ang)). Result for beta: 0.974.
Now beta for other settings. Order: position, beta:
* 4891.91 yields 0.899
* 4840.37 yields 0.992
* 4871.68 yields 0.885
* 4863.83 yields 0.985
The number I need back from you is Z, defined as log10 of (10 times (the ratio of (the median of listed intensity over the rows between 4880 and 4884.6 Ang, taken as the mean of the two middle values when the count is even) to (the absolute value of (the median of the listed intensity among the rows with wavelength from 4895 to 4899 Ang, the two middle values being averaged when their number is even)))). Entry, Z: 0.96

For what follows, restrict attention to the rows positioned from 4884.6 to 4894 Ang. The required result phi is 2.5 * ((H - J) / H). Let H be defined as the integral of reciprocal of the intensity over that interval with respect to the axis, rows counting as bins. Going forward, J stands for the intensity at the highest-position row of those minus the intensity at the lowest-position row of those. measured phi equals 1.9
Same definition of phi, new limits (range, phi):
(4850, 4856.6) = 9.1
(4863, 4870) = -1.5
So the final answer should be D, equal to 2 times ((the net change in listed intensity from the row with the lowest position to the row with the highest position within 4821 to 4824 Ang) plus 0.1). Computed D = -1.4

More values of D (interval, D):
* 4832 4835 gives 0.4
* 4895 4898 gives 0.3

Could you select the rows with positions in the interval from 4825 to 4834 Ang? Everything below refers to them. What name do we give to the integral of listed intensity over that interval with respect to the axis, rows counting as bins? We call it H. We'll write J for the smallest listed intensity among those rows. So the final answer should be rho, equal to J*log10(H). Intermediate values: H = 95.6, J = 10.24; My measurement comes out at 20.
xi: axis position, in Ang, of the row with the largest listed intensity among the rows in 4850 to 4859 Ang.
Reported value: 4852.65 Ang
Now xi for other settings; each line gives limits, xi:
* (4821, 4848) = 4825.90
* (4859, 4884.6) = 4869.44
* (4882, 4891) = 4884.03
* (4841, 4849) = 4845.95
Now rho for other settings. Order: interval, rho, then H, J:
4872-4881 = 17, 88.7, 8.876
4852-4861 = 16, 87.6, 8.076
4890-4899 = 15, 91.4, 7.426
